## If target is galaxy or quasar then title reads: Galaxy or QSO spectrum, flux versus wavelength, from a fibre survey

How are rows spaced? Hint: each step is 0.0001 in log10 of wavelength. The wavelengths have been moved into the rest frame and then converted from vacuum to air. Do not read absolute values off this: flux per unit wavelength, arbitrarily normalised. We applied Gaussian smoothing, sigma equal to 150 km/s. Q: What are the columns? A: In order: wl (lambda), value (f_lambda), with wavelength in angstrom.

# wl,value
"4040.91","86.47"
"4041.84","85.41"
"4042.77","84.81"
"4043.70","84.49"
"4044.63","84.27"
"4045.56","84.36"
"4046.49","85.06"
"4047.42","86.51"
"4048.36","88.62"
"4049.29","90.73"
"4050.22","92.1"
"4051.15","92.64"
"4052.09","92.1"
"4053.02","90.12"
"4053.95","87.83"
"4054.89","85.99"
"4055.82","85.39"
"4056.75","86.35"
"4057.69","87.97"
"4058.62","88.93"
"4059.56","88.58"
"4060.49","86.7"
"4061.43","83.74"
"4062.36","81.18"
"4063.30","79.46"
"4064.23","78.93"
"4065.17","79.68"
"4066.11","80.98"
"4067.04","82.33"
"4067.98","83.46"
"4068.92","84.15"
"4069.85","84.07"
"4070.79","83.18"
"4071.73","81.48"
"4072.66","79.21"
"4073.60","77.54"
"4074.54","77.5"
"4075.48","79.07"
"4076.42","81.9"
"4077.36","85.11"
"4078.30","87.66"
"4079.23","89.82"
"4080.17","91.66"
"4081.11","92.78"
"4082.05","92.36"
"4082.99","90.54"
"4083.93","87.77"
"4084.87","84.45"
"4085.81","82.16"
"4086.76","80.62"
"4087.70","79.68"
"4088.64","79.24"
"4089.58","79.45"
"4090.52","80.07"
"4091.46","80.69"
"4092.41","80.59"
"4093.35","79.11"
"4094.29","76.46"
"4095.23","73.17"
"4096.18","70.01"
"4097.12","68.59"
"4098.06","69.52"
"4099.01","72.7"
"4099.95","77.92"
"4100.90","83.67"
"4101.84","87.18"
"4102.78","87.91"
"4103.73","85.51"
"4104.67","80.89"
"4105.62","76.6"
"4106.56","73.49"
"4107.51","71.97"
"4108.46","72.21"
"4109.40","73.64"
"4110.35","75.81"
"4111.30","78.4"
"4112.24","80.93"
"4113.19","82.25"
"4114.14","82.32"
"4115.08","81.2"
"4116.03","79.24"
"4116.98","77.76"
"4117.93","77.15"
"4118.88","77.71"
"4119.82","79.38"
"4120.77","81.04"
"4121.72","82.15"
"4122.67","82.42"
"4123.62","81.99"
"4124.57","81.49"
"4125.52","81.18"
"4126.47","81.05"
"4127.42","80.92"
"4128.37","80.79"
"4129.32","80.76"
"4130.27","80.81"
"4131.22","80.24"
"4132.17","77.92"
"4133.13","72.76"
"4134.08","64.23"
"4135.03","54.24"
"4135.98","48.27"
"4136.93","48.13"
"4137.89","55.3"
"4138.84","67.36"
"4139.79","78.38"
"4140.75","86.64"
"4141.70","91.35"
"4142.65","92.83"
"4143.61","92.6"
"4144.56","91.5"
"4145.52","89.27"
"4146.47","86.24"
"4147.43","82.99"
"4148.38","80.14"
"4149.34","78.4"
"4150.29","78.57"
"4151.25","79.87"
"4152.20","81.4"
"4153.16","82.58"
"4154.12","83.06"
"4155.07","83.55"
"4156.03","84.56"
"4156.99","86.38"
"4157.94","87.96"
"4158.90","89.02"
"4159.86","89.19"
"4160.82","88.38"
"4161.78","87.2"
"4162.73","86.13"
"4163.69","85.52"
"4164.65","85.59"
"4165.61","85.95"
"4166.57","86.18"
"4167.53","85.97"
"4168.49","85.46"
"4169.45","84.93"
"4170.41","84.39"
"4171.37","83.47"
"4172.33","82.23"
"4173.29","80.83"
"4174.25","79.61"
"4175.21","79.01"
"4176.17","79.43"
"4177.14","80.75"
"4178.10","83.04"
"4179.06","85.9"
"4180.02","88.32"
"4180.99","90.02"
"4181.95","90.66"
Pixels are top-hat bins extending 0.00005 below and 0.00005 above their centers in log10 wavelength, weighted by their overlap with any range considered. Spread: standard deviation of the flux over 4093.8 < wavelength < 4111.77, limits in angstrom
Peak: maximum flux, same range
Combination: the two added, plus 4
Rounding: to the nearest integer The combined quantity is 98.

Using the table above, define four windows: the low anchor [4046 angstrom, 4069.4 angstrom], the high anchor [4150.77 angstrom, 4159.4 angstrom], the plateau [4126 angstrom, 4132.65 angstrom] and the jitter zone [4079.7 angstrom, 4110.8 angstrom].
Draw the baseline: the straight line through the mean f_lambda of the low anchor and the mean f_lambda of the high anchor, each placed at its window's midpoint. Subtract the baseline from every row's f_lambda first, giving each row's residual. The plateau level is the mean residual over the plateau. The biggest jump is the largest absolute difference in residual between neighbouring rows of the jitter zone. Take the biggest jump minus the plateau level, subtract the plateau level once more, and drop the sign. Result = 14.5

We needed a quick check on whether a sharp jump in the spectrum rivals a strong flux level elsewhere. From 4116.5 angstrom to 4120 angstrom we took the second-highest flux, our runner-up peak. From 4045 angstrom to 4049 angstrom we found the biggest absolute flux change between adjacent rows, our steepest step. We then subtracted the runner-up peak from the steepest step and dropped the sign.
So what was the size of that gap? 76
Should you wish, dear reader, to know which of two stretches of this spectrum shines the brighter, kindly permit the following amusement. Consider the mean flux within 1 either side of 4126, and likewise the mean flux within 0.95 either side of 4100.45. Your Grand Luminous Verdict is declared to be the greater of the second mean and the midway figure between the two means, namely 81.0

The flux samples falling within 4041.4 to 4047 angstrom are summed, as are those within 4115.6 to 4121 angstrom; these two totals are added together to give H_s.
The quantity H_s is 981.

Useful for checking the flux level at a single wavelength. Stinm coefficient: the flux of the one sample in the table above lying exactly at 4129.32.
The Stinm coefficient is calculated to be 80.76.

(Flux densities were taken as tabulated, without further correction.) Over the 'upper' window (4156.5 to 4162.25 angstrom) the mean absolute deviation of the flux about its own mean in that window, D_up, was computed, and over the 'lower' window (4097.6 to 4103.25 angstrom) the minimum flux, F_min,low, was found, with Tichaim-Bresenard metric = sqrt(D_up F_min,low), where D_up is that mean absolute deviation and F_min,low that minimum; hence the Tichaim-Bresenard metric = 8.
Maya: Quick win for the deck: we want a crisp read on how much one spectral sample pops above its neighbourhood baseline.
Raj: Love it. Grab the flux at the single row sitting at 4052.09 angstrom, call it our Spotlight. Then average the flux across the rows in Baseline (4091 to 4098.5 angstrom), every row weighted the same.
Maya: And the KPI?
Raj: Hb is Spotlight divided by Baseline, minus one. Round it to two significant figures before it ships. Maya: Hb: 0.23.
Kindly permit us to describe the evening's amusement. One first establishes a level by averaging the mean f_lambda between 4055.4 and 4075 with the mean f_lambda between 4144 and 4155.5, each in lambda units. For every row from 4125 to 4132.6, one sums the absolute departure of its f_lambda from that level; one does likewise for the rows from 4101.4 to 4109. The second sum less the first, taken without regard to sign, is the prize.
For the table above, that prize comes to 31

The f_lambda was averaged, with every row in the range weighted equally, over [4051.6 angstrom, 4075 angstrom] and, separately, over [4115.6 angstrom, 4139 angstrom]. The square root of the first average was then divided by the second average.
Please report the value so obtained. 0.123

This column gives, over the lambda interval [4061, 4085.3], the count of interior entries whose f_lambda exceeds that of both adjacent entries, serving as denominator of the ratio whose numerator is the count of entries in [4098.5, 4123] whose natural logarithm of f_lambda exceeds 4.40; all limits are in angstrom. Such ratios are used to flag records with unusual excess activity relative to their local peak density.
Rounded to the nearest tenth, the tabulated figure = 4.0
